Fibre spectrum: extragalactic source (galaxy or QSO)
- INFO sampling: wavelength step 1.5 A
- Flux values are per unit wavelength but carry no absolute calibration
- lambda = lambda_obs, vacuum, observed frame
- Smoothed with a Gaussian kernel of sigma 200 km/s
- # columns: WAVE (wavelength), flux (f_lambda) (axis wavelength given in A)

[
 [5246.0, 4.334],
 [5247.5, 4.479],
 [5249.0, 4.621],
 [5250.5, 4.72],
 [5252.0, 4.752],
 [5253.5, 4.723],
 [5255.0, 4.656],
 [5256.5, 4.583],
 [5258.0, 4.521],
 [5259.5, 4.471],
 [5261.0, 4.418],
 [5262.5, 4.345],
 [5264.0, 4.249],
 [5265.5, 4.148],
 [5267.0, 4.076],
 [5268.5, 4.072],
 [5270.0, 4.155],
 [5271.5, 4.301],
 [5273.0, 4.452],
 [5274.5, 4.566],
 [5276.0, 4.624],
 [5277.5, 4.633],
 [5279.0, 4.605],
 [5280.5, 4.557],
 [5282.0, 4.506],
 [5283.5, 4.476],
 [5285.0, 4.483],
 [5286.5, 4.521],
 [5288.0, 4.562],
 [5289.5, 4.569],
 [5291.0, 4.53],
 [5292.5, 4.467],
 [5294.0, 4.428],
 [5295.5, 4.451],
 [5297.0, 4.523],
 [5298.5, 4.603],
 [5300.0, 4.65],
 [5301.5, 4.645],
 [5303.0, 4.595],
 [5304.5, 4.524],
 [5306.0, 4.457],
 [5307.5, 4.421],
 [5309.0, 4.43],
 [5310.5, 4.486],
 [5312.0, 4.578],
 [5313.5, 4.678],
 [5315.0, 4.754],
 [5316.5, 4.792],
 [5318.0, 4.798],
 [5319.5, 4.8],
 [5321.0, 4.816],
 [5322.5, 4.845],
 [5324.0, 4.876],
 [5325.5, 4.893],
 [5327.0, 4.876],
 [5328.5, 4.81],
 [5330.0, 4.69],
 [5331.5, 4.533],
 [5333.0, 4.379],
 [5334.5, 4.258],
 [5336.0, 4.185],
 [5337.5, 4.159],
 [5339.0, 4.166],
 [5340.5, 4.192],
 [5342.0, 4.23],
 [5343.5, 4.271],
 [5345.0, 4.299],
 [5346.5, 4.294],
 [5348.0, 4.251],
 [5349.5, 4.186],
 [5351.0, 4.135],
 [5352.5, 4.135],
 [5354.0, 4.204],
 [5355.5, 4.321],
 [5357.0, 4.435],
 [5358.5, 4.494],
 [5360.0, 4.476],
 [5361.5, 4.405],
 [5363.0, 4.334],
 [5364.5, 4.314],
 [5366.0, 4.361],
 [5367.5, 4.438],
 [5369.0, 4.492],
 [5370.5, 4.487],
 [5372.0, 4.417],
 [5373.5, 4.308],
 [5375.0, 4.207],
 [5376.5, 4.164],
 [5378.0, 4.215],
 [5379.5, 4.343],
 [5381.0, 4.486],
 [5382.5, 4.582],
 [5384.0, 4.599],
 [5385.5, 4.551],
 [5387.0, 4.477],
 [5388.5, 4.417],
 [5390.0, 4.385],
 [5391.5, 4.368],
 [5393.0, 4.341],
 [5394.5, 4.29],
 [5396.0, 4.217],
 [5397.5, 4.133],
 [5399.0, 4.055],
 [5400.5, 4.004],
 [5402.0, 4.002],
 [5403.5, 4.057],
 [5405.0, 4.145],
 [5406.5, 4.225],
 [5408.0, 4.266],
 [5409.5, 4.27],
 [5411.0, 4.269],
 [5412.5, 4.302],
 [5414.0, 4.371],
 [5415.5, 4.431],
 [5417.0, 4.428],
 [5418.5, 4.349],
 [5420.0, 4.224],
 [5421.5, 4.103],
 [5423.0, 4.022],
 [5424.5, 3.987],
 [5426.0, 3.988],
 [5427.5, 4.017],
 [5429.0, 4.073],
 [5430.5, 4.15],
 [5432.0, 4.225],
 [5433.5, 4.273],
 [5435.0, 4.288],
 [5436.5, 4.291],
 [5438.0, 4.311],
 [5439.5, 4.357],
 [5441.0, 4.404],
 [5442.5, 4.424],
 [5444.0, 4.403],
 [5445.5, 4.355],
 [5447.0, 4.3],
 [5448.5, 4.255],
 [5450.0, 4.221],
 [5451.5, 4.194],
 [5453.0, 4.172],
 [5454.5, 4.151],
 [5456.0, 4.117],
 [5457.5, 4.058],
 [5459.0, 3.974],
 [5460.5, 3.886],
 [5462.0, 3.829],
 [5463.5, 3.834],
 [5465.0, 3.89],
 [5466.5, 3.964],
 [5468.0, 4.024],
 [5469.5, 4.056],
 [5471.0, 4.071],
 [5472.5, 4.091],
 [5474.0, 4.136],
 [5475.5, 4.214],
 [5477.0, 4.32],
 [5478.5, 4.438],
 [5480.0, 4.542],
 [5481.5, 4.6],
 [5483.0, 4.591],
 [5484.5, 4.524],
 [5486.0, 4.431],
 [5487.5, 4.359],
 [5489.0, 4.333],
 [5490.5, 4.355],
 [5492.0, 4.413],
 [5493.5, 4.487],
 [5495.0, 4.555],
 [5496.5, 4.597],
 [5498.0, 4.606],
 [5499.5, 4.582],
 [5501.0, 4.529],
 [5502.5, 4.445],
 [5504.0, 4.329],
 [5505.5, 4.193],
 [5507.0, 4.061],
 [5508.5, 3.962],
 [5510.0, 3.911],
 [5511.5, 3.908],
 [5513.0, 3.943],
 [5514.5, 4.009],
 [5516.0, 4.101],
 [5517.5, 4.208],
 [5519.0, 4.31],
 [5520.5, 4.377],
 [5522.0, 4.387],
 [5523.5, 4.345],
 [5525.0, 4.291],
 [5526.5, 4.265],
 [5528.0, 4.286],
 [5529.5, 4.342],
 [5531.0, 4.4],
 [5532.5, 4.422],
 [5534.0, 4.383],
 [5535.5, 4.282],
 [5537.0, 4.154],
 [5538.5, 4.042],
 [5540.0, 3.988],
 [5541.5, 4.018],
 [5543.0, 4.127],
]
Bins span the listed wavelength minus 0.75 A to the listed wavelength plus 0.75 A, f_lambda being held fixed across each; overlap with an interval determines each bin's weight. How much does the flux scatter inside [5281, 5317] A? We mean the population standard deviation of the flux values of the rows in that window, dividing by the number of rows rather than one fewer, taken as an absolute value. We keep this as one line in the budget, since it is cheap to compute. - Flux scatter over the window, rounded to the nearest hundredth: 0.10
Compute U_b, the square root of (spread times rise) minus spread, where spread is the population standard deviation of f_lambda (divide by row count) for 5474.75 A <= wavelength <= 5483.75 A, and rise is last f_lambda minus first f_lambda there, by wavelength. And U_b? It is 0.089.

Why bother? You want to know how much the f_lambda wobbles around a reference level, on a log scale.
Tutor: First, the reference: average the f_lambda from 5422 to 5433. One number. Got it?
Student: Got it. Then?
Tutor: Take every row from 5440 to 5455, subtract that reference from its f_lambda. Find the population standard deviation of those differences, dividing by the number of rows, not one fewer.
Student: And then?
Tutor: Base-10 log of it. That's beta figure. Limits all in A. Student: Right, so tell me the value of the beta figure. -1.01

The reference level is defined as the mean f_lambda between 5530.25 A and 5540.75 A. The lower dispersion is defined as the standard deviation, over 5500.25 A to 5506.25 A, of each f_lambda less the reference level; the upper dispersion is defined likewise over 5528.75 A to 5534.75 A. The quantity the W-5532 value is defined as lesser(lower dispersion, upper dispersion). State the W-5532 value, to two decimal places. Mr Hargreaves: 0.03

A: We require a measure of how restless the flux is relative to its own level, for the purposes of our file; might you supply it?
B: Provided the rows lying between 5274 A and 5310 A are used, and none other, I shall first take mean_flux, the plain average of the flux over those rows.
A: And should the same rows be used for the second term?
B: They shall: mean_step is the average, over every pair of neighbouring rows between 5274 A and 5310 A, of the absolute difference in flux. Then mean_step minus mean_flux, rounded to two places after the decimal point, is -4.49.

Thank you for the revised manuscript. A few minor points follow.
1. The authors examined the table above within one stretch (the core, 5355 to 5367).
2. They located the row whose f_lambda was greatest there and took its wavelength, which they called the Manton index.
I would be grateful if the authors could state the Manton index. 5358.5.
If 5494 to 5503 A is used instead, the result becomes 5498.0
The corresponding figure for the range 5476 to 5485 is 5481.5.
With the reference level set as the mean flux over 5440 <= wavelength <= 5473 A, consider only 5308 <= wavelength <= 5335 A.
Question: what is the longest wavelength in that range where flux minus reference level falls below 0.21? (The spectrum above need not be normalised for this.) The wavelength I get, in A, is 5334.5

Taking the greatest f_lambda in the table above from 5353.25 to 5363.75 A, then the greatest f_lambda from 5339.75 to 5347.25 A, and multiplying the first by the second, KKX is 19.3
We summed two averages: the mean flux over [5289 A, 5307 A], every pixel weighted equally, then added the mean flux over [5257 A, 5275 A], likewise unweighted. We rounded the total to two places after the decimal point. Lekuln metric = 8.85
